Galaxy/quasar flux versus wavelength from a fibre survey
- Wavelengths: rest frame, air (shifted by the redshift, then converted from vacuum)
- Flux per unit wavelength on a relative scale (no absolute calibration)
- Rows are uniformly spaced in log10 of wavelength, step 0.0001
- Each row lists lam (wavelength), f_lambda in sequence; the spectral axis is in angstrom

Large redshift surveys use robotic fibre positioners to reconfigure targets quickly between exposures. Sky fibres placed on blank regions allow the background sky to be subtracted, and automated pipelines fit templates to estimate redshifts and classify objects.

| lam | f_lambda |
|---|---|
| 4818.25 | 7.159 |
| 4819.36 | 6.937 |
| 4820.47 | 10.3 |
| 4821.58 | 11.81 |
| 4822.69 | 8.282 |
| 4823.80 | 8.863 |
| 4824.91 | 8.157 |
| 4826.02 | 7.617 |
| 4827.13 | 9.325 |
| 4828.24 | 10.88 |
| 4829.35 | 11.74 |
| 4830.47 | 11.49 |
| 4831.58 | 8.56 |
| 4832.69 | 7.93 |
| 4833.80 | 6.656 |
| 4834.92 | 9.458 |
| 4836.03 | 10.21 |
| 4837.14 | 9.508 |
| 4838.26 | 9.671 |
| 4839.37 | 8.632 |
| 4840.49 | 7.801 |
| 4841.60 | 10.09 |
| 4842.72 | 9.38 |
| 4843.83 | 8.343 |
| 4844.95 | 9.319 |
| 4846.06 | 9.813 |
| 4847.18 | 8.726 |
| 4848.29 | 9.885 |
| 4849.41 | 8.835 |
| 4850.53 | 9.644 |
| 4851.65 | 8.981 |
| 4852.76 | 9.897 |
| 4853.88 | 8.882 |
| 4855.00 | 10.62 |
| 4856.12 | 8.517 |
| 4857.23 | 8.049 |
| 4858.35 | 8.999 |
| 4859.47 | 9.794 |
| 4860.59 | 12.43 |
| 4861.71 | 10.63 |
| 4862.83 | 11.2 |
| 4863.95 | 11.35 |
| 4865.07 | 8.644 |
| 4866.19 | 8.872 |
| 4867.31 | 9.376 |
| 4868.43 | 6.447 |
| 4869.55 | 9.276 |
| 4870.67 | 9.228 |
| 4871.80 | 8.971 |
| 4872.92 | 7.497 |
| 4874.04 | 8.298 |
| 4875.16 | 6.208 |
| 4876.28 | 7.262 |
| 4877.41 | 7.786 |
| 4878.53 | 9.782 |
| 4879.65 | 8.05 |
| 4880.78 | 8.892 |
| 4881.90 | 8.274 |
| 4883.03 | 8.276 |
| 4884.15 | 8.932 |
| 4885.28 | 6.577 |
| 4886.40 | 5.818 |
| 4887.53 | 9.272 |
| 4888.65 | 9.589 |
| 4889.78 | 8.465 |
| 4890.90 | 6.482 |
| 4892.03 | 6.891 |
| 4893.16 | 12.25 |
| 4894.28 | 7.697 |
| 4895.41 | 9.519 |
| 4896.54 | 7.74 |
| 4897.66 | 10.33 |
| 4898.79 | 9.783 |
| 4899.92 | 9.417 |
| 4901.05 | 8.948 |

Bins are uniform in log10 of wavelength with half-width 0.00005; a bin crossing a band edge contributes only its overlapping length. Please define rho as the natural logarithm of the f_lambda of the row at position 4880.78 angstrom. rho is 2.19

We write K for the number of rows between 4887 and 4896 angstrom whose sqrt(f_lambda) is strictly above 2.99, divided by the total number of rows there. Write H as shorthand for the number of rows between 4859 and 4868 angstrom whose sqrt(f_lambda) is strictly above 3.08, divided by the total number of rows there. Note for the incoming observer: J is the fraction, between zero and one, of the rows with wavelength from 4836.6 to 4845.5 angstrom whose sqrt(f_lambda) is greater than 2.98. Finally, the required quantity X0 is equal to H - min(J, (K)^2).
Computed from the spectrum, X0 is 0.4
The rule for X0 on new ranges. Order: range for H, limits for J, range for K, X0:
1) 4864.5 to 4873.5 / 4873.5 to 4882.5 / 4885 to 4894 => -0.1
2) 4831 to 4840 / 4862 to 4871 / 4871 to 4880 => 0.3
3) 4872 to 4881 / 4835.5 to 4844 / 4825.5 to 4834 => -0.1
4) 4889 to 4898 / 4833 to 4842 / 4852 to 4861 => 0.0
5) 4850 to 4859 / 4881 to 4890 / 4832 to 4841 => 0.1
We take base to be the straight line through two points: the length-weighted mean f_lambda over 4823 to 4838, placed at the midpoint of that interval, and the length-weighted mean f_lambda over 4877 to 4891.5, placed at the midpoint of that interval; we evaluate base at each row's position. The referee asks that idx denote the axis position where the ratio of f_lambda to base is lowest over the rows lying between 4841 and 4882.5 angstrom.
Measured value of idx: 4875.16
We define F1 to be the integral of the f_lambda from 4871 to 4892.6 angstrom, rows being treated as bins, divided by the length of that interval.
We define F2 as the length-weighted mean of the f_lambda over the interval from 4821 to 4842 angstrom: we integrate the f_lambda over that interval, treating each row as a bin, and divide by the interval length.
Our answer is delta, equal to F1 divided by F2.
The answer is 0.86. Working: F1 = 8.0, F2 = 9.30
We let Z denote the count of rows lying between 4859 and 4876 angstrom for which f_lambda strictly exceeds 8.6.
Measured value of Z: 11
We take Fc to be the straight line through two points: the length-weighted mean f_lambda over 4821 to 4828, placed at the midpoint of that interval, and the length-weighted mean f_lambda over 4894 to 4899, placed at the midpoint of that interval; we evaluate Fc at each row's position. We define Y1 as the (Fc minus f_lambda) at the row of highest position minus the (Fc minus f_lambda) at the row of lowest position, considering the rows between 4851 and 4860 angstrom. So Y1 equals -0.8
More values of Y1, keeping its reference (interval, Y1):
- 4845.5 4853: -0.1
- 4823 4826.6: 1.2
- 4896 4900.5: -1.7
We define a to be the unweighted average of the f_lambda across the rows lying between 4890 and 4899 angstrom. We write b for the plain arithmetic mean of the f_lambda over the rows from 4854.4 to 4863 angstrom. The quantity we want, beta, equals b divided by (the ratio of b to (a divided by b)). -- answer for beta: 0.88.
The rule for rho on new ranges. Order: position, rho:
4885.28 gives 1.88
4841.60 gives 2.31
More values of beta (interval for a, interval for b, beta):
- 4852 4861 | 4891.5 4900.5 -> 1.05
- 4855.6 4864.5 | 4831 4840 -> 1.15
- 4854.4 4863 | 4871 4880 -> 1.26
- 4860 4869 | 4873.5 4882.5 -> 1.22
